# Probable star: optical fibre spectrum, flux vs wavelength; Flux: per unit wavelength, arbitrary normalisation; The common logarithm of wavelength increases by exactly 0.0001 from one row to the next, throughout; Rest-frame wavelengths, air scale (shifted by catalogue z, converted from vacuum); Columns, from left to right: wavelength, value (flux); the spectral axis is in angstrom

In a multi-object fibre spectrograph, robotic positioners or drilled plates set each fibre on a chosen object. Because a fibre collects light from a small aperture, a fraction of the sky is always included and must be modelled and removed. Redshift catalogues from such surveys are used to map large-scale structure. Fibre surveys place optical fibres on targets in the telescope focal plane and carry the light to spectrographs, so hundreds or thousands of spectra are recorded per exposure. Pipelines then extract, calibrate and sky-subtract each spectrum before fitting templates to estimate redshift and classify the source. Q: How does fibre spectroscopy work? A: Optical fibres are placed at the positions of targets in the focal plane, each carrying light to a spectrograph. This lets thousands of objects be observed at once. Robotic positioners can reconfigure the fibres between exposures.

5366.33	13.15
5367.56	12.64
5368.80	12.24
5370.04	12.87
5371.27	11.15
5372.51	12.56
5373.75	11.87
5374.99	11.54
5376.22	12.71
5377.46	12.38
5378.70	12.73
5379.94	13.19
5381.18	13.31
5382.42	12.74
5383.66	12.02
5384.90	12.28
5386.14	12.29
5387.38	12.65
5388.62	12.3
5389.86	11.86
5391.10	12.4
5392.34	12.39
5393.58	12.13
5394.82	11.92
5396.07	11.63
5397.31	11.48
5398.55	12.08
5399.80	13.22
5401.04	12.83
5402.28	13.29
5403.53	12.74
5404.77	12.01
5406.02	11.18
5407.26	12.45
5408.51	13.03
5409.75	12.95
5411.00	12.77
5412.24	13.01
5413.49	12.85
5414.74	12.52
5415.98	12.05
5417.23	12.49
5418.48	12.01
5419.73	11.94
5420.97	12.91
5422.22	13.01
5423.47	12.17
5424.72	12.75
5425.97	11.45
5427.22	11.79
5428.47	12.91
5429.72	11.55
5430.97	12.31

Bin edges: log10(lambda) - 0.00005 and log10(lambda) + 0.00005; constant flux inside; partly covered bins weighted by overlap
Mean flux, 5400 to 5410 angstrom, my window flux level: 12.6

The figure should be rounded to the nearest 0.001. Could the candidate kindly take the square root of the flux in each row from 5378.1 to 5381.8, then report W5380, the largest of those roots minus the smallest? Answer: 0.080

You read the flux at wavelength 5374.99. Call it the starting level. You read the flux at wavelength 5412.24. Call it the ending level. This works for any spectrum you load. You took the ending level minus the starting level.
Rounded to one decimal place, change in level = 1.5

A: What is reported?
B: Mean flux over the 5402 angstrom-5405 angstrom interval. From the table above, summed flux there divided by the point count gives 12.7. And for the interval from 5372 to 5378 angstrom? 12.2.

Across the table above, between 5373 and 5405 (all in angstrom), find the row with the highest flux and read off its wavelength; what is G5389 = 5381.18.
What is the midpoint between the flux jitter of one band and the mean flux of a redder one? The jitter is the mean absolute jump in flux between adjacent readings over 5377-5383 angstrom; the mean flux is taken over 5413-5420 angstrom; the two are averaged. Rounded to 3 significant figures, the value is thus 6.34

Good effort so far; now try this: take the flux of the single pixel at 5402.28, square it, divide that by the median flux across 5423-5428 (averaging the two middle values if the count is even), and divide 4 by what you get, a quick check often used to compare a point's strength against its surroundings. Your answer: 0.271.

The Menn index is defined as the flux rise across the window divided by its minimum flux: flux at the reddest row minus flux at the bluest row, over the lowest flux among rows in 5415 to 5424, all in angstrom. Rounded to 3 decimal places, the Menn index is 0.010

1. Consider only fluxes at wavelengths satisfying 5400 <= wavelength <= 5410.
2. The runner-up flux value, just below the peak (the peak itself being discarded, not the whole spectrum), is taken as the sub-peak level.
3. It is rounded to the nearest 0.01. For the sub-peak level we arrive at 13.03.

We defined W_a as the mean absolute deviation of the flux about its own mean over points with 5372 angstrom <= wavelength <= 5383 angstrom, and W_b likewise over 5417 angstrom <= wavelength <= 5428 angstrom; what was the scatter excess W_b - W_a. 0.03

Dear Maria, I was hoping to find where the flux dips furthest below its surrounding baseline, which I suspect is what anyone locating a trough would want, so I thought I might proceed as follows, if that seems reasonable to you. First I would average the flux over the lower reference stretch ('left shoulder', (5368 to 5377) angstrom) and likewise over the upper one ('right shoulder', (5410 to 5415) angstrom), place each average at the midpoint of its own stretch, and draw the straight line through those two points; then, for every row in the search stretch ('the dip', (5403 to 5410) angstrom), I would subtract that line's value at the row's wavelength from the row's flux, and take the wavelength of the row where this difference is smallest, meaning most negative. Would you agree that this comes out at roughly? 5406.02 angstrom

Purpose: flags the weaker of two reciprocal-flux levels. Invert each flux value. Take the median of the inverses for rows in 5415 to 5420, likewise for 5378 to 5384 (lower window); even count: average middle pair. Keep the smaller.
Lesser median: 0.0785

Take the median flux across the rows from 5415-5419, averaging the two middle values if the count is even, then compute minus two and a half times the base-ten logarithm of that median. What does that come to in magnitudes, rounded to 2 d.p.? -2.70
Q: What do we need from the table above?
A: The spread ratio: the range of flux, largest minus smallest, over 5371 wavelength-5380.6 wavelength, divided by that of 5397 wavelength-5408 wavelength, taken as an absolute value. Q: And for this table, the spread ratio 1.0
